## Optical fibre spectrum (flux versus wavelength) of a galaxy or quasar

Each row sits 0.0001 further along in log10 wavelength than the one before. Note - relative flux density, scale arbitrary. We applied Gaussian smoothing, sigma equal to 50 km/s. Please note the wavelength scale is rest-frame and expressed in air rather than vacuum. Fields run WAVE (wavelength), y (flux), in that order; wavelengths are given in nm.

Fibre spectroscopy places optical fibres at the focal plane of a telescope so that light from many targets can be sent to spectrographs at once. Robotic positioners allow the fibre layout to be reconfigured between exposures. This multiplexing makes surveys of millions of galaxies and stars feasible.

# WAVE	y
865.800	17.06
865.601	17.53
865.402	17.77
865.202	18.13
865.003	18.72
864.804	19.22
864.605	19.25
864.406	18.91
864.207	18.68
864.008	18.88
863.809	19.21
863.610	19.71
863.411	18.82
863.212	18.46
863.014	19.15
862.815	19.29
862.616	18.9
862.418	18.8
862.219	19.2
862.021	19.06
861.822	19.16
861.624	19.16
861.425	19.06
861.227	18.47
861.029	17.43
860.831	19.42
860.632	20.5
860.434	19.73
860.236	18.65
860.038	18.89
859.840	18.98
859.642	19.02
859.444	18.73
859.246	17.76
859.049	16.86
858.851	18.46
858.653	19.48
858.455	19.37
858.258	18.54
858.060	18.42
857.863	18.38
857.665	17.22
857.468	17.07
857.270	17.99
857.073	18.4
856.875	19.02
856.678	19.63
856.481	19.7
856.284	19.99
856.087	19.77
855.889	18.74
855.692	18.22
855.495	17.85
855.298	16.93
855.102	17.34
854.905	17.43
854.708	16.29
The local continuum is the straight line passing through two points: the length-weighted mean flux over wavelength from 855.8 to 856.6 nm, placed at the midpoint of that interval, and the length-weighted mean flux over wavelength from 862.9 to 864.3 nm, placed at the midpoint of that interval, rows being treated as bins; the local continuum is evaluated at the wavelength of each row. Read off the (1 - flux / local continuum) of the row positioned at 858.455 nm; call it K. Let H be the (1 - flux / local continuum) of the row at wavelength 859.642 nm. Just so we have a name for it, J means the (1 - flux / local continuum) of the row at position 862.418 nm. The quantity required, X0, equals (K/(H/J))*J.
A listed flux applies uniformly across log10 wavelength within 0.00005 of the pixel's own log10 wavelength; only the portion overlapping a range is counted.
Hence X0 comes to 0.0000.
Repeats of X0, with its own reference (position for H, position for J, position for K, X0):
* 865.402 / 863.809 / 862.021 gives 0.0000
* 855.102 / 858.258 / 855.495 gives 0.0015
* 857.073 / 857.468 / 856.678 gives -0.0016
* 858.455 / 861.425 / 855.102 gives 0.0048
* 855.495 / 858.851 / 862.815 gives -0.0003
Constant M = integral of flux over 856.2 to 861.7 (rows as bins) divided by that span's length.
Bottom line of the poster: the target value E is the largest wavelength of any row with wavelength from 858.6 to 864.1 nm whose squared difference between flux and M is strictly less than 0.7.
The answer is 864.008 nm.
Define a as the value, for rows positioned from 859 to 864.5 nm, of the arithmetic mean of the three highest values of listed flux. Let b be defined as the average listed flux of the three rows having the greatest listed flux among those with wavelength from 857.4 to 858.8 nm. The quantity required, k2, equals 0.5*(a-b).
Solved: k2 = 0.4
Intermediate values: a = 19.98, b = 19.1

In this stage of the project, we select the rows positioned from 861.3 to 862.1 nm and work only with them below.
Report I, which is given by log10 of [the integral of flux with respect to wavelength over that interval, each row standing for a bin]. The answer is 1.18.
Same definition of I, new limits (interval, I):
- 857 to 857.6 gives 1.03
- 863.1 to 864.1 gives 1.28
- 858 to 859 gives 1.27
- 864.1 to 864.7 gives 1.06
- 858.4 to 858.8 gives 0.89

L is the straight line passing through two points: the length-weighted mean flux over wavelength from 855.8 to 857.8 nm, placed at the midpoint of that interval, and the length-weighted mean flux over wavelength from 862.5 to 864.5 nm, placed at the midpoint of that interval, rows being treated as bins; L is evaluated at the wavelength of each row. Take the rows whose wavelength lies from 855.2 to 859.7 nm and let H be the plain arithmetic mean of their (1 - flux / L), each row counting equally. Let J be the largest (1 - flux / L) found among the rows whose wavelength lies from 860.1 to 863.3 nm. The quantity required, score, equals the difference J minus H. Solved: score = 0.064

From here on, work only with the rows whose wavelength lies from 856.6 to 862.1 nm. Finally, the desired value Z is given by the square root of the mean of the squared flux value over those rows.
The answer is 18.7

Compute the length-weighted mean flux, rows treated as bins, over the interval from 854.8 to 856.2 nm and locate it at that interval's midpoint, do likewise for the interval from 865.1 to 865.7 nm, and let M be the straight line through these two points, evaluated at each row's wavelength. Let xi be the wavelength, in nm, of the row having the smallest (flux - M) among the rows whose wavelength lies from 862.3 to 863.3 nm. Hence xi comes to 863.212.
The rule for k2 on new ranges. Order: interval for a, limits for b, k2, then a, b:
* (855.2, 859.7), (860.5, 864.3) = 0.0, 19.82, 19.9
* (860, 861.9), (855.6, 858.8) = 0.0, 19.88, 19.8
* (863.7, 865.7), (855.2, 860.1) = -0.3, 19.23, 19.8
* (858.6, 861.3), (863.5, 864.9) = 0.3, 19.90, 19.4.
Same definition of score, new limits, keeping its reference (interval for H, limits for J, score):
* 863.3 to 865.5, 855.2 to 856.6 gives 0.084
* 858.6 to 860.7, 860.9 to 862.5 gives 0.077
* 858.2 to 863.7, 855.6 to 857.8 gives 0.090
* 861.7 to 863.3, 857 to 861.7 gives 0.107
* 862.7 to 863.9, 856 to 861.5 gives 0.110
